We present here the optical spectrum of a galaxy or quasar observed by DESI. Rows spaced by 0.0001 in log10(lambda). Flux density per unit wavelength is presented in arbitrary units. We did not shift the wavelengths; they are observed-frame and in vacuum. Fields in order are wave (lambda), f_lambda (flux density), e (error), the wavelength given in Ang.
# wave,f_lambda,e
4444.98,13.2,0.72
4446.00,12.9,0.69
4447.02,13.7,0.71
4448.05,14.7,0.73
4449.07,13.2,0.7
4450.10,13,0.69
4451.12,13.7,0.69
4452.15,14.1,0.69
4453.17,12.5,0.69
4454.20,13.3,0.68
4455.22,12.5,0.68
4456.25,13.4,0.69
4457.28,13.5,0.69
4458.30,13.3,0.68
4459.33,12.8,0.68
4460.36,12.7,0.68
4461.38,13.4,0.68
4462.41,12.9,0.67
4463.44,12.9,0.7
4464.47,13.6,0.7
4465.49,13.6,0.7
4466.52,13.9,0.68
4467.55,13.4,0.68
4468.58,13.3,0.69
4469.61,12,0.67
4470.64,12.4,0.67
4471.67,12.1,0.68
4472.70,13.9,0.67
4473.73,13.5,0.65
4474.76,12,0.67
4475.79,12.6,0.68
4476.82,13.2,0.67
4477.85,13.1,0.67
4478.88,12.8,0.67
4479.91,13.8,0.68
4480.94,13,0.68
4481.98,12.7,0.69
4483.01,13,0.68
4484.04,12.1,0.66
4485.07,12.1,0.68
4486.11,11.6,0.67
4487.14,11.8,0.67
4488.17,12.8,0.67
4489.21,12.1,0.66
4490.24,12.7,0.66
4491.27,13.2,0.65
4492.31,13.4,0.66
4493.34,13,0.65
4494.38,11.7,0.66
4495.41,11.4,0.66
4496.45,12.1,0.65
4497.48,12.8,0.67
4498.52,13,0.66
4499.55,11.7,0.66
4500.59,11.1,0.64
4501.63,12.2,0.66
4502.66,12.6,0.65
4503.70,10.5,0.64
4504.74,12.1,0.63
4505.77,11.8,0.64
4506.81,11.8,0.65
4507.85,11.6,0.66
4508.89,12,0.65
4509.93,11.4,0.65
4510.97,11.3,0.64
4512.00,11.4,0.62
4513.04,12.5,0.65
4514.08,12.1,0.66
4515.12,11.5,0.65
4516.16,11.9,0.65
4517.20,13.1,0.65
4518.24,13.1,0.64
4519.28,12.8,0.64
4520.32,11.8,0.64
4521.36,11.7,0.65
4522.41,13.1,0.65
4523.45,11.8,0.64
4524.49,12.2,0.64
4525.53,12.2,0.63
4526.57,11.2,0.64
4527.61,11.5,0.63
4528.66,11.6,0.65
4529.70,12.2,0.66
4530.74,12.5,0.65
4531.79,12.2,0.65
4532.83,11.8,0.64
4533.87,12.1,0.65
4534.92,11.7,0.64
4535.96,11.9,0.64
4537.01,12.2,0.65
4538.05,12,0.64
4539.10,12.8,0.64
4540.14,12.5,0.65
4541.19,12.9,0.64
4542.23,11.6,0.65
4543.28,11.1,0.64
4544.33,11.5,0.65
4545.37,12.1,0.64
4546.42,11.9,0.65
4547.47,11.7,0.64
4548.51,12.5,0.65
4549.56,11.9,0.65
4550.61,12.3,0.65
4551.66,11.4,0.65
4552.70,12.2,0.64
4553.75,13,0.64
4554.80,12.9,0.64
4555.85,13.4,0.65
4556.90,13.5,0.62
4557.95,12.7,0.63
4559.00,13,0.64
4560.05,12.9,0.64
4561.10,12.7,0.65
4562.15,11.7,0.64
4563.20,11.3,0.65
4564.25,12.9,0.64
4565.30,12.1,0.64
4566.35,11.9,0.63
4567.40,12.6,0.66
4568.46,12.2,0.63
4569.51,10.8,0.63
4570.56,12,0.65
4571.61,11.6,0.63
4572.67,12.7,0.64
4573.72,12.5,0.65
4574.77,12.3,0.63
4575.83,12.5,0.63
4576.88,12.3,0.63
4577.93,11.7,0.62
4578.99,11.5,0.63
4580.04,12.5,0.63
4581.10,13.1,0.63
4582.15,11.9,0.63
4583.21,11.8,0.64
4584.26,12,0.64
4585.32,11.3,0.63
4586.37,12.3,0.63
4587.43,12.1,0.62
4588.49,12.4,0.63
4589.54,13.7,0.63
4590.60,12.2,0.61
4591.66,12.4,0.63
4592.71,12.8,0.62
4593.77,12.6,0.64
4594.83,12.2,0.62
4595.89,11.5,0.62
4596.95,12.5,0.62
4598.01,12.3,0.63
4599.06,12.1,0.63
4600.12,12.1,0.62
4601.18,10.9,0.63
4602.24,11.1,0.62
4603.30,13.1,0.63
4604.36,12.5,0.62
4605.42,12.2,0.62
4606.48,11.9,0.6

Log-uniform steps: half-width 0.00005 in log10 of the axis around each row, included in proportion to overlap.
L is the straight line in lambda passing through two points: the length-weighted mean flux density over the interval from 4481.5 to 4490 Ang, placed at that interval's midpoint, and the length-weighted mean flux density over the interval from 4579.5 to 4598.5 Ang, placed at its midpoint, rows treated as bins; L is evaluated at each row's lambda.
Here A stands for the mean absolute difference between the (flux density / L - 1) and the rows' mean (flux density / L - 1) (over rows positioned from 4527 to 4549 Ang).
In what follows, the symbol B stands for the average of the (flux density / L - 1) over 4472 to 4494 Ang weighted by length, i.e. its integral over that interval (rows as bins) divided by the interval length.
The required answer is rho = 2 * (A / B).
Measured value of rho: 2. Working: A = 0.030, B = 0.04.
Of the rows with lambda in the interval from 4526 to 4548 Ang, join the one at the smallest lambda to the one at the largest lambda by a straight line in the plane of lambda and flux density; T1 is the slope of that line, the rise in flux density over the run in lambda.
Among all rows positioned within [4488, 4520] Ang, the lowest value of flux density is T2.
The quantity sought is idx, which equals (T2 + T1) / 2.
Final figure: 5.26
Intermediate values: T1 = 0.02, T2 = 10.5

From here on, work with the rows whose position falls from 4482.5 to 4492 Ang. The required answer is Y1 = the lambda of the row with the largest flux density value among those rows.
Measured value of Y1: 4491.27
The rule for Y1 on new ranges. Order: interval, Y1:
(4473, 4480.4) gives 4479.91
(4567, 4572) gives 4567.40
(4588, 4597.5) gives 4589.54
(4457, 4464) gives 4457.28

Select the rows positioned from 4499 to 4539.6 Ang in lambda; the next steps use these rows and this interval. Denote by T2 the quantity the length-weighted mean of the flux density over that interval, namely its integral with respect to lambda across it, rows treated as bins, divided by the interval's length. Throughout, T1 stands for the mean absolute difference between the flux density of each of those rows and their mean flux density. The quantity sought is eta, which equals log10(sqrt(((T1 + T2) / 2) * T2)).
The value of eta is 0.936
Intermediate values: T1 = 0.44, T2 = 12.0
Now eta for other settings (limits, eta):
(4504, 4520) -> 0.937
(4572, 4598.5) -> 0.945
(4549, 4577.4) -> 0.950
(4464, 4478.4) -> 0.974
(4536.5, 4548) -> 0.938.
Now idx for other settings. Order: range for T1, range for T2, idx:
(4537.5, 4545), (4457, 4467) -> 6.31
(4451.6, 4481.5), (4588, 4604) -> 5.43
